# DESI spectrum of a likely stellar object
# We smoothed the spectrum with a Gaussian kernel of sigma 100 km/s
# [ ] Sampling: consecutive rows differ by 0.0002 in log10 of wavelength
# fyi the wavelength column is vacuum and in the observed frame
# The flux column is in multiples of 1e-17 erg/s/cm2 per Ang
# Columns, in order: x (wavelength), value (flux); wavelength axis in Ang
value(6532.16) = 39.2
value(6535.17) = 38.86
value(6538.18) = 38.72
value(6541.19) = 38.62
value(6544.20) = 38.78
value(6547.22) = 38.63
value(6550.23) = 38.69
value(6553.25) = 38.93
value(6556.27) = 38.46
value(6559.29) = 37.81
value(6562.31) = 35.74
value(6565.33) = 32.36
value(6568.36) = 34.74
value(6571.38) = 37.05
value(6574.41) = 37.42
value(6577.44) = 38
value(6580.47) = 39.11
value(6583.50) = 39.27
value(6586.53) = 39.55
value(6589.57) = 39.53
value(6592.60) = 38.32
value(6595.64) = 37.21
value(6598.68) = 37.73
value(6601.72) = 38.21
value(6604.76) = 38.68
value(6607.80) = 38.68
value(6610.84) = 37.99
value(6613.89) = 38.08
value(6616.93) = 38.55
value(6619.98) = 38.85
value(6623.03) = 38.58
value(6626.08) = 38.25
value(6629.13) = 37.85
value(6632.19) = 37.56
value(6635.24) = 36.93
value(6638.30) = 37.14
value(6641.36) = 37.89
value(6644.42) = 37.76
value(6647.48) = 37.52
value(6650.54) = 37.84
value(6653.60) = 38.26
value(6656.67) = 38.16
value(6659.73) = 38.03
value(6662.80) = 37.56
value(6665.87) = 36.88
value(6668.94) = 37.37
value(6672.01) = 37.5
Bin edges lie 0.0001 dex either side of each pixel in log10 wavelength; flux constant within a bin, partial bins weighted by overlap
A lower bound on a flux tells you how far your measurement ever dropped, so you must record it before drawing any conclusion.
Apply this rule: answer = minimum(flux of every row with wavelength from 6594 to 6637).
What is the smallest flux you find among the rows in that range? 36.93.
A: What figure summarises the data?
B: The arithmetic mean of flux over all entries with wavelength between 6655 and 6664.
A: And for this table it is 37.9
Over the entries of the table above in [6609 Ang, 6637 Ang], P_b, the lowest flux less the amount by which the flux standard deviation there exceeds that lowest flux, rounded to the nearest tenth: 73.3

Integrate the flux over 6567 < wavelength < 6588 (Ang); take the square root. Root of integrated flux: 28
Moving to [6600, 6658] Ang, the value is 47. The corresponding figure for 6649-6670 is 28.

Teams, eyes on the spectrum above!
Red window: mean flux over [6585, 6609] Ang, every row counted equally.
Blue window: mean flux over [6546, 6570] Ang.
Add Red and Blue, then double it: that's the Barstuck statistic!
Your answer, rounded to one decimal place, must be 150.8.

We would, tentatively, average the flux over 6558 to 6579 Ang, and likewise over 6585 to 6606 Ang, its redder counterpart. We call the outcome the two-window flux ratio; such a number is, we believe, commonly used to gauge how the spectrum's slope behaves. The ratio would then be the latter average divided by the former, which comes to 1.06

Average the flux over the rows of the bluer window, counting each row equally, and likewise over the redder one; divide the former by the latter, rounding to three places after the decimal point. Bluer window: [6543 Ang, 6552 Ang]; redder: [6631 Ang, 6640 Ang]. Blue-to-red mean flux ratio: 1.040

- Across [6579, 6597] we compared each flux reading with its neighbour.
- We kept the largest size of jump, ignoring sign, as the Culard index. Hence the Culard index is 1.21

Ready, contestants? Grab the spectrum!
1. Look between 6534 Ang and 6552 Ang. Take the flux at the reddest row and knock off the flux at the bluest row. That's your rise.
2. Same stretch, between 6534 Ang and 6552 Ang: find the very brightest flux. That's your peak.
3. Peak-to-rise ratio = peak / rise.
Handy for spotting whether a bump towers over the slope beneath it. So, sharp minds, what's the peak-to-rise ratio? -229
